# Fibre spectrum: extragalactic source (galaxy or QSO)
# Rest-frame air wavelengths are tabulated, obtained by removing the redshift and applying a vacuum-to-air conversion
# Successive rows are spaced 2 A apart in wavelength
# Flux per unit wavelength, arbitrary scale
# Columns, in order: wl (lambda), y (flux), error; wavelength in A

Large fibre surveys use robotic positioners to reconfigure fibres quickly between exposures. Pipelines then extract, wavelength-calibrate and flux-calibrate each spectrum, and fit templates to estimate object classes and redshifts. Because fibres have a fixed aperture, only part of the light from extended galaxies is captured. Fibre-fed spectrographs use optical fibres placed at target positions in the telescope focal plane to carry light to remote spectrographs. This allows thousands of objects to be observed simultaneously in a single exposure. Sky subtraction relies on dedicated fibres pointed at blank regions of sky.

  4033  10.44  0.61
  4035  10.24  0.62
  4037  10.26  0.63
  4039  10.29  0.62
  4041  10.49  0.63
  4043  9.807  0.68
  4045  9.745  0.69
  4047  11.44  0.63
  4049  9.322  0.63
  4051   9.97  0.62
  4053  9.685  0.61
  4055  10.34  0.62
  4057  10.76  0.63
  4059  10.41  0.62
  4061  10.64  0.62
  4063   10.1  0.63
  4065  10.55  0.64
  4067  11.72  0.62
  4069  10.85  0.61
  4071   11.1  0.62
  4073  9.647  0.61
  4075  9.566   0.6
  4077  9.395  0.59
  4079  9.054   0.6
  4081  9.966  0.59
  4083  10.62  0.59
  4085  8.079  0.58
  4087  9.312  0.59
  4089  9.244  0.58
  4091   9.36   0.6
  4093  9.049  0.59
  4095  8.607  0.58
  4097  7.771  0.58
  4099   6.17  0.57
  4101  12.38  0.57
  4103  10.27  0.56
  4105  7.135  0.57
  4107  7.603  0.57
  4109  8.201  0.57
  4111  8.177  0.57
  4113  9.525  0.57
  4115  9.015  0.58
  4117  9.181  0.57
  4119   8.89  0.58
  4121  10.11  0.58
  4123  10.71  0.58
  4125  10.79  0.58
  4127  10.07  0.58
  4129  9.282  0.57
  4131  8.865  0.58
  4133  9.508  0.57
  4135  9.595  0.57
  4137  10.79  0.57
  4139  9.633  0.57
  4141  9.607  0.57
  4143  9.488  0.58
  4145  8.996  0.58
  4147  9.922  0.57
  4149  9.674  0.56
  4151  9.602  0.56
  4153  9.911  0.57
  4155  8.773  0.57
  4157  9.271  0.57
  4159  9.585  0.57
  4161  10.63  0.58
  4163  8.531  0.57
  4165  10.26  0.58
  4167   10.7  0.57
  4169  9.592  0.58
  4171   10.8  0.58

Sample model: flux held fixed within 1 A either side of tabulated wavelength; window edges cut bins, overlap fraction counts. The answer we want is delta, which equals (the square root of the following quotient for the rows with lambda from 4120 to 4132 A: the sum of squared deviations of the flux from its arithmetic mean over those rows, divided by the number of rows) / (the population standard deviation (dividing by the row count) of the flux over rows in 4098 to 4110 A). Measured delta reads 0.3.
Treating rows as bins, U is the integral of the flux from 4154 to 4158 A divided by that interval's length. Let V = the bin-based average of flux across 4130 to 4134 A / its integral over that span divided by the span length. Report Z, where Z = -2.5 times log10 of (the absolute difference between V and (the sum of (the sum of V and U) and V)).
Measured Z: -3.15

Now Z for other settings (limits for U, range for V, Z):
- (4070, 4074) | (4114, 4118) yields -3.22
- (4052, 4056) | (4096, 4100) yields -3.08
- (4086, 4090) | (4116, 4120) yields -3.16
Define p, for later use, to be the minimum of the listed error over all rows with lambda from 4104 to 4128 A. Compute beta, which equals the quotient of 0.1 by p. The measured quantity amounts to 0.175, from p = 0.570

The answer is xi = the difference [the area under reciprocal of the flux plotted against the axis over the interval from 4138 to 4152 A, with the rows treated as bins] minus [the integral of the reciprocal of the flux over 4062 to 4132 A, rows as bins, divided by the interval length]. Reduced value 1.4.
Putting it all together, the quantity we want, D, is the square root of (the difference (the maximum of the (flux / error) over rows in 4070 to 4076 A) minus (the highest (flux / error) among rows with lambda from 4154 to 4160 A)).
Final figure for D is 1.0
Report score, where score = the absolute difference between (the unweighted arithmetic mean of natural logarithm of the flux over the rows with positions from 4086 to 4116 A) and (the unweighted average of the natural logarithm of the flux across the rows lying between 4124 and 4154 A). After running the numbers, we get 0.111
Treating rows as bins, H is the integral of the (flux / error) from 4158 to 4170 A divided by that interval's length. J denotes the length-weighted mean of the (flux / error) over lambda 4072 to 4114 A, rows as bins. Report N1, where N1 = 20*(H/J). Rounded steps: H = 17.2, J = 15.5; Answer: 22.2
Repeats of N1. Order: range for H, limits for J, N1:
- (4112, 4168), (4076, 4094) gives 21.3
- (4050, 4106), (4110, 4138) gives 19.4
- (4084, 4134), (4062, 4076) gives 18.6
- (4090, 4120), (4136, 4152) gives 17.9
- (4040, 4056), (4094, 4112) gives 21.3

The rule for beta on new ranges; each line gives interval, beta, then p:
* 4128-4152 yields 0.179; 0.560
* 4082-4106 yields 0.179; 0.560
